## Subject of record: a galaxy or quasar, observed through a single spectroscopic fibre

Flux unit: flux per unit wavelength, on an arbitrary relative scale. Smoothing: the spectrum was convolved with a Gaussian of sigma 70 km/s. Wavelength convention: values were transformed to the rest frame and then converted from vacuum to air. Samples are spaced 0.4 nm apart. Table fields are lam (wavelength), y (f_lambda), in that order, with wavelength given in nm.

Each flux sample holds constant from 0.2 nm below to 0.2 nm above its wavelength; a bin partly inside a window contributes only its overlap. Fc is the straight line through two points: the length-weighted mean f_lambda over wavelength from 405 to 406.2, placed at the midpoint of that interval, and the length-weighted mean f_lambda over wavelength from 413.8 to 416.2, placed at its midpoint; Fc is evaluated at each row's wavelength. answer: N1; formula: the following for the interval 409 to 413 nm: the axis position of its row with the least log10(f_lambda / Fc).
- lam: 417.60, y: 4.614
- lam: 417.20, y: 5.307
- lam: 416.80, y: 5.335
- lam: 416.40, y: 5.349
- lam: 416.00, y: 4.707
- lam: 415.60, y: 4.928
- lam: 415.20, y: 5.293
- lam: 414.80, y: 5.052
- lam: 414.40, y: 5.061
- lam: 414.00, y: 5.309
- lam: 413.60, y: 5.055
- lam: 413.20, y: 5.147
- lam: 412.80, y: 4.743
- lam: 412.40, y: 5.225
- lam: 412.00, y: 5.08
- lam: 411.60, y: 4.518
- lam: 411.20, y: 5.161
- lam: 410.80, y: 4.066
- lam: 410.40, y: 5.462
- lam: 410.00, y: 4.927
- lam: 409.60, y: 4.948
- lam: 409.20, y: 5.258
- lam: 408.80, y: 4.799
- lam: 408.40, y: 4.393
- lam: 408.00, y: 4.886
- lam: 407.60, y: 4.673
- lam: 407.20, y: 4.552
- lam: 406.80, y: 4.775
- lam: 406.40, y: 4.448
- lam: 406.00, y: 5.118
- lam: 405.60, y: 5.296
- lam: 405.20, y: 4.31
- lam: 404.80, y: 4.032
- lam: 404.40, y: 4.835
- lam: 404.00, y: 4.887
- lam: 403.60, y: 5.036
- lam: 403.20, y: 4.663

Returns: 410.80 nm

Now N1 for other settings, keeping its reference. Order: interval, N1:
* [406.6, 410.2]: 408.40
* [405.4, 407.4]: 406.40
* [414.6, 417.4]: 416.00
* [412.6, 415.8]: 412.80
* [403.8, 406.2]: 404.80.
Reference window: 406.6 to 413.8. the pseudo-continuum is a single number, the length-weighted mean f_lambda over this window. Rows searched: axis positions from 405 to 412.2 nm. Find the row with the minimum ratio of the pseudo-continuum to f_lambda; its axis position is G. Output 410.40 nm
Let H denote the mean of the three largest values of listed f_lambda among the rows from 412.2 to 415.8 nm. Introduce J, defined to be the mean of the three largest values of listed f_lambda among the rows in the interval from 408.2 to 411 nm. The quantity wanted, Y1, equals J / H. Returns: 0.990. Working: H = 5.28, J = 5.22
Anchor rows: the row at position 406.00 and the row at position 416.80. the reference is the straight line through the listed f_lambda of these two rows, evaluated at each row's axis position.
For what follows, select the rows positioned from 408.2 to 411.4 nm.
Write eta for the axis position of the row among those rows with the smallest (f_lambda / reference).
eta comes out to 410.80 nm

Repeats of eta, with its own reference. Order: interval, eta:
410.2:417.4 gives 410.80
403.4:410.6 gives 404.80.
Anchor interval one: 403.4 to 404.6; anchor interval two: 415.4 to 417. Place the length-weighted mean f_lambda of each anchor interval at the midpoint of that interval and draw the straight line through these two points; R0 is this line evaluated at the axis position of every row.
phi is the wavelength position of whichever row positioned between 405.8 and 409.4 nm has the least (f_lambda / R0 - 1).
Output 408.40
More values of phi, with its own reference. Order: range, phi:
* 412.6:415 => 412.80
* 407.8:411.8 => 410.80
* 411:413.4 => 411.60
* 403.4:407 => 404.80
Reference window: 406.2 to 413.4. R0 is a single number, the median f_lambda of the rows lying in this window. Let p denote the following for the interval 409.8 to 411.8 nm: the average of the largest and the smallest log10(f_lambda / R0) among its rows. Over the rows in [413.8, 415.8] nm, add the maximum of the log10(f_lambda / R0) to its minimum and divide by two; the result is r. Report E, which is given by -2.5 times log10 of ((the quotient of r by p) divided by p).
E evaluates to -5.6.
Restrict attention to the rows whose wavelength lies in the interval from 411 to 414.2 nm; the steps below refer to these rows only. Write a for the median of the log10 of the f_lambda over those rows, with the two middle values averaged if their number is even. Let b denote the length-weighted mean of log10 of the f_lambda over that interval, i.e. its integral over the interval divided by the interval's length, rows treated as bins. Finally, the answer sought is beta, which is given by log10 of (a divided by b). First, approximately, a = 0.709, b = 0.701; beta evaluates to 0.0048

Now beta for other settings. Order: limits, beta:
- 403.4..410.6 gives 0.0035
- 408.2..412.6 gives 0.0039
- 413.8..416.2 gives 0.0001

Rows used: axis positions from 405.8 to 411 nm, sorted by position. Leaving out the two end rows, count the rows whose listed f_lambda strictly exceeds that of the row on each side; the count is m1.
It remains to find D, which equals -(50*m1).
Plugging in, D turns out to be -200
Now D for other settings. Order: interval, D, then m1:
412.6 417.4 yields -200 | 4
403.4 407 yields -50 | 1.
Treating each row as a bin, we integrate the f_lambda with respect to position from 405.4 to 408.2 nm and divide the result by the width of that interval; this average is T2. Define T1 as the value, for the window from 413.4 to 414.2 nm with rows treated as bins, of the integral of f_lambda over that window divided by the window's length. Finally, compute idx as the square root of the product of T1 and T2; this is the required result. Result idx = 5.00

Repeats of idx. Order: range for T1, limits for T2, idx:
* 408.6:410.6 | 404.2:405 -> 4.75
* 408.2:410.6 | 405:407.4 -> 4.86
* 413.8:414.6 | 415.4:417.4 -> 5.16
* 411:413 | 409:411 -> 4.94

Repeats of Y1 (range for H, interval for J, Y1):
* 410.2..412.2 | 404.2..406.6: 0.971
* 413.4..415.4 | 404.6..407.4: 0.970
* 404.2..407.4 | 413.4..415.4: 1.027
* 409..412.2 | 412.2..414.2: 0.987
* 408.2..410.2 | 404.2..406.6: 1.008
